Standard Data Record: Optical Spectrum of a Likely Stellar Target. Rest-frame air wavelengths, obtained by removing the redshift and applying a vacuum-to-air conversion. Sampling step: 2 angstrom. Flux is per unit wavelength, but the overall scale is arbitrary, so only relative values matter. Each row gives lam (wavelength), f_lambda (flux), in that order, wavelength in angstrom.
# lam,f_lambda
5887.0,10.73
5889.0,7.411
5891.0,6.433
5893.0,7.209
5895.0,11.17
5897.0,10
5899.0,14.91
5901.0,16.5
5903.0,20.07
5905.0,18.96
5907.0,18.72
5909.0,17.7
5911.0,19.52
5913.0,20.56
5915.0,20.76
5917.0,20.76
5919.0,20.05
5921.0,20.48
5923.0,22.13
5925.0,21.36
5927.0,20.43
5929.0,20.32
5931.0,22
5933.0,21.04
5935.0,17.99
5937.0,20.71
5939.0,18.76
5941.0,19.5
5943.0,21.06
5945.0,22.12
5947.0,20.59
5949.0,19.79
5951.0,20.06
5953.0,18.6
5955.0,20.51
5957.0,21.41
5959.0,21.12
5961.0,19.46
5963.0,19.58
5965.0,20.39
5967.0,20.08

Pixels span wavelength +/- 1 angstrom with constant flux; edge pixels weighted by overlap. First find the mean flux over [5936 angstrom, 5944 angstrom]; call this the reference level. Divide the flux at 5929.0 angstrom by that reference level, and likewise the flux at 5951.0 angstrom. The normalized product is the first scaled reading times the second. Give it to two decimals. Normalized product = 1.02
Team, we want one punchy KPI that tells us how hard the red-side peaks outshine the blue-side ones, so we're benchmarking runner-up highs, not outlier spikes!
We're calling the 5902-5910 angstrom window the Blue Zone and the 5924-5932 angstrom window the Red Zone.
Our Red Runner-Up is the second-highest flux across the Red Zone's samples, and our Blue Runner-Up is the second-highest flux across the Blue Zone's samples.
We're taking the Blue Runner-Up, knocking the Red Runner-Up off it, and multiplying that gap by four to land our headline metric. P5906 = -10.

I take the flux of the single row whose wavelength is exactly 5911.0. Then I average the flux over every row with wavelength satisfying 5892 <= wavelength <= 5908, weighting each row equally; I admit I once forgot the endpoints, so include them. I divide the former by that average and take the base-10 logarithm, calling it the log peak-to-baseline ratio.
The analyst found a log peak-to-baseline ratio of 0.12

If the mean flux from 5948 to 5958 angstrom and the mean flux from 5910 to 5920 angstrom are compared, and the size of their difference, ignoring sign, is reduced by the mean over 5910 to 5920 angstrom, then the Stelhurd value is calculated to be -20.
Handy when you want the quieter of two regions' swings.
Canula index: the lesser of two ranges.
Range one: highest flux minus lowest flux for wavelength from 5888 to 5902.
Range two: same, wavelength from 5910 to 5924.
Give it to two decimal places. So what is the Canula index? 2.61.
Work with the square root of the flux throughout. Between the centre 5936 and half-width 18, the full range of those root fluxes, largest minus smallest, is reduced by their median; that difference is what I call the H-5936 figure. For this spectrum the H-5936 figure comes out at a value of -4.06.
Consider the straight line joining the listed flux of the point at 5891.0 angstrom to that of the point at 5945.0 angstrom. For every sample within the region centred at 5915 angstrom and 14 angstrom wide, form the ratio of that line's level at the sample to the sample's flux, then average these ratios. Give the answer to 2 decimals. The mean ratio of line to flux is 0.67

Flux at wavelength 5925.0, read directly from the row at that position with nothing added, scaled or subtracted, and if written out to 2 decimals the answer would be 21.36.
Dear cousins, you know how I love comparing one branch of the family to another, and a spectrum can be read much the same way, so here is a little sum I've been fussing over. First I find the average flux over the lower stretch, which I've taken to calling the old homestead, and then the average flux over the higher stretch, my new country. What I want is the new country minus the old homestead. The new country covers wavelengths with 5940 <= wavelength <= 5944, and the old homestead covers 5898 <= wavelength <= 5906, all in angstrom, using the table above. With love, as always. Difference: 2.7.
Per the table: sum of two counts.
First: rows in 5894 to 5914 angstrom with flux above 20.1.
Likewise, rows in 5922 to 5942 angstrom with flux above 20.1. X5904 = 8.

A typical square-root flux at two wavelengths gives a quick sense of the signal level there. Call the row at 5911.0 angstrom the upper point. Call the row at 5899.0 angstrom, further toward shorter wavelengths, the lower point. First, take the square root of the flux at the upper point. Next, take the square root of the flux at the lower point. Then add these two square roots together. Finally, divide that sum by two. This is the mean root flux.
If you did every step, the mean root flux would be 4.14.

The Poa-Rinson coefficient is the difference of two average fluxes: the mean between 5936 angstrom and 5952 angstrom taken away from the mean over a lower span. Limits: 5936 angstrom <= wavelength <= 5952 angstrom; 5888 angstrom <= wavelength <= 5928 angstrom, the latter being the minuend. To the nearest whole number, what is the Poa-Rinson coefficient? -4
